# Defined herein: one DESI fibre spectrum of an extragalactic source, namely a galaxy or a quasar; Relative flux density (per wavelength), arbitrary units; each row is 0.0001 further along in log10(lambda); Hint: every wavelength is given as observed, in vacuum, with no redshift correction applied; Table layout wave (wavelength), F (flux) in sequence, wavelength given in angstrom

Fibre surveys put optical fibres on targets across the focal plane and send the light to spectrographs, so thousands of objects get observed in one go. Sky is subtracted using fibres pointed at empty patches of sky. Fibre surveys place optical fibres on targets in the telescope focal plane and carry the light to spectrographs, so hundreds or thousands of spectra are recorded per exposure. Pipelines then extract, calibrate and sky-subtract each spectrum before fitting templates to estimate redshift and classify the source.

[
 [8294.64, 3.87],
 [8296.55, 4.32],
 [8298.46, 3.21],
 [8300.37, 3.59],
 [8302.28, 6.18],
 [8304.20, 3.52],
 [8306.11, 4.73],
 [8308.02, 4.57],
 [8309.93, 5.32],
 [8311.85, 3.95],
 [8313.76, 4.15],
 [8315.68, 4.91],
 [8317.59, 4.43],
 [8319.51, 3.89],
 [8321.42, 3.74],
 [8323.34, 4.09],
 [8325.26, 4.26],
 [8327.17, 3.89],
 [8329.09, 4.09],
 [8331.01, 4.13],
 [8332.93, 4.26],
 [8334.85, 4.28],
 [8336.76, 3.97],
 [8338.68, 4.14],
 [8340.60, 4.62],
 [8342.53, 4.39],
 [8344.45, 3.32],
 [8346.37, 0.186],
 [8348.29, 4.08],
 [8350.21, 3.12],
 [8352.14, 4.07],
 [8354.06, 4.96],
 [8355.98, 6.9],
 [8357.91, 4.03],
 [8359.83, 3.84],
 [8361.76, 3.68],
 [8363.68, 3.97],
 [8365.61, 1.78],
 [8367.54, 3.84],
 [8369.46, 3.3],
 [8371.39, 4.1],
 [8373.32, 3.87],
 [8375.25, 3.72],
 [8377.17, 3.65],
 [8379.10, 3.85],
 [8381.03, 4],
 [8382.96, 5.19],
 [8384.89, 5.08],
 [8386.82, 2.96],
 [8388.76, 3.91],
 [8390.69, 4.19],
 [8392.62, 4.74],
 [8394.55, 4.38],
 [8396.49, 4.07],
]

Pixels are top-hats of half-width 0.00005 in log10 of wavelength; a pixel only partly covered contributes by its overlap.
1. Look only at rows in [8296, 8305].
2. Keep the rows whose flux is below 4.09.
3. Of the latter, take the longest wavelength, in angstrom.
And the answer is 8304.20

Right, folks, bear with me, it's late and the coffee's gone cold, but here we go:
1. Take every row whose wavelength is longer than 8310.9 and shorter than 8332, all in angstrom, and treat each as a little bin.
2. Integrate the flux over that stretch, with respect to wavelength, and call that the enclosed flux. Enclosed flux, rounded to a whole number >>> 87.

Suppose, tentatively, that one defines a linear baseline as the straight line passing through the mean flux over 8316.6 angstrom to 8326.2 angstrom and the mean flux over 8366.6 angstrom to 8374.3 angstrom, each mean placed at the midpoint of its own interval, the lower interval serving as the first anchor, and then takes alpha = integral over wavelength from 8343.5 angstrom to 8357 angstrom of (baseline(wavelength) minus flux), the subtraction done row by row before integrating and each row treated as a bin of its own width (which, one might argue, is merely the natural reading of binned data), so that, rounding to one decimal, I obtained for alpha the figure 1.3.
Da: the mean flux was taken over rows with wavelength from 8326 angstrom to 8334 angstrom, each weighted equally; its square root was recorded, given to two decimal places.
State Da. 2.02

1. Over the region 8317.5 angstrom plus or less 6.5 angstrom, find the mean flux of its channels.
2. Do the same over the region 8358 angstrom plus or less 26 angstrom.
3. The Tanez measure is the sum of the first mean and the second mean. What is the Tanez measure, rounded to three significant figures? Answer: 8.06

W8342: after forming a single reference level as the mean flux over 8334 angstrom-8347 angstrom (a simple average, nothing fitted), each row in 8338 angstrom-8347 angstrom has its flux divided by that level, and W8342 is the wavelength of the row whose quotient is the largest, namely 8340.60 angstrom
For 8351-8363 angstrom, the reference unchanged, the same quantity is 8355.98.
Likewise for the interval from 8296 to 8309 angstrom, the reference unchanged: 8302.28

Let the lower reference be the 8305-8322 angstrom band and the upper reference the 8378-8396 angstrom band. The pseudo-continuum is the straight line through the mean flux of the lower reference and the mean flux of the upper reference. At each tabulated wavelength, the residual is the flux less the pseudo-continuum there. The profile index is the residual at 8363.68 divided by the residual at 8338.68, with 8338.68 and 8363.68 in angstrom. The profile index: 1.5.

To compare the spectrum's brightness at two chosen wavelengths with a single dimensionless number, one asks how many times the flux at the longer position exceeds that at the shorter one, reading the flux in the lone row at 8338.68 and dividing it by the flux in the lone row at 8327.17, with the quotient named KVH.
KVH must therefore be 1.1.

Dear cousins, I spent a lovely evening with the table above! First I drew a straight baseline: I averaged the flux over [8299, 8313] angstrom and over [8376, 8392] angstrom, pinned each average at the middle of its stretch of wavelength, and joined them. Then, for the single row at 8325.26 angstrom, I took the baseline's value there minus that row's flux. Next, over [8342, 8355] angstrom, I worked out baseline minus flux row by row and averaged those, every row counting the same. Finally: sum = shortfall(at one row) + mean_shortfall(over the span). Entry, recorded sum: 1.0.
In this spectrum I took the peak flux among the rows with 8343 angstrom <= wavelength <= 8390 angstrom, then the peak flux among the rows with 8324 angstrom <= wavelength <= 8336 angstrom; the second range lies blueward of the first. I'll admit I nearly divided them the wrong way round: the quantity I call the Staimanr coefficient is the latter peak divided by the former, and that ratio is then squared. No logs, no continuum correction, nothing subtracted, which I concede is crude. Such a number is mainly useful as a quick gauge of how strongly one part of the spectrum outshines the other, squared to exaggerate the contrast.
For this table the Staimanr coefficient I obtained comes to 0.38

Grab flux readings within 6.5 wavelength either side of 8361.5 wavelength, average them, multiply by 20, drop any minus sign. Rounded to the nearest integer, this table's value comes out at 80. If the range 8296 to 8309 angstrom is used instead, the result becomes 86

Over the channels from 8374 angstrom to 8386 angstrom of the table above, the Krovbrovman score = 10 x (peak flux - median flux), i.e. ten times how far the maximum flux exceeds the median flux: 13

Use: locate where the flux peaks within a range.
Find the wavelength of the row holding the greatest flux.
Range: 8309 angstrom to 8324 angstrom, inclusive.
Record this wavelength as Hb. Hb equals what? 8309.93 angstrom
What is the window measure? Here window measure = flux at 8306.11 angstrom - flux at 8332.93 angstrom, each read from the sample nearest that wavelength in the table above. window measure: 0.5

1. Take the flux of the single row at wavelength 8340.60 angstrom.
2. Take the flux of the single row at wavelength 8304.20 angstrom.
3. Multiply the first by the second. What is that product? 16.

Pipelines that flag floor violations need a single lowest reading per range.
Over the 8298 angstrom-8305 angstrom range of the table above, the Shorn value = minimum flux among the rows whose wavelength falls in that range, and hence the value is 3.21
